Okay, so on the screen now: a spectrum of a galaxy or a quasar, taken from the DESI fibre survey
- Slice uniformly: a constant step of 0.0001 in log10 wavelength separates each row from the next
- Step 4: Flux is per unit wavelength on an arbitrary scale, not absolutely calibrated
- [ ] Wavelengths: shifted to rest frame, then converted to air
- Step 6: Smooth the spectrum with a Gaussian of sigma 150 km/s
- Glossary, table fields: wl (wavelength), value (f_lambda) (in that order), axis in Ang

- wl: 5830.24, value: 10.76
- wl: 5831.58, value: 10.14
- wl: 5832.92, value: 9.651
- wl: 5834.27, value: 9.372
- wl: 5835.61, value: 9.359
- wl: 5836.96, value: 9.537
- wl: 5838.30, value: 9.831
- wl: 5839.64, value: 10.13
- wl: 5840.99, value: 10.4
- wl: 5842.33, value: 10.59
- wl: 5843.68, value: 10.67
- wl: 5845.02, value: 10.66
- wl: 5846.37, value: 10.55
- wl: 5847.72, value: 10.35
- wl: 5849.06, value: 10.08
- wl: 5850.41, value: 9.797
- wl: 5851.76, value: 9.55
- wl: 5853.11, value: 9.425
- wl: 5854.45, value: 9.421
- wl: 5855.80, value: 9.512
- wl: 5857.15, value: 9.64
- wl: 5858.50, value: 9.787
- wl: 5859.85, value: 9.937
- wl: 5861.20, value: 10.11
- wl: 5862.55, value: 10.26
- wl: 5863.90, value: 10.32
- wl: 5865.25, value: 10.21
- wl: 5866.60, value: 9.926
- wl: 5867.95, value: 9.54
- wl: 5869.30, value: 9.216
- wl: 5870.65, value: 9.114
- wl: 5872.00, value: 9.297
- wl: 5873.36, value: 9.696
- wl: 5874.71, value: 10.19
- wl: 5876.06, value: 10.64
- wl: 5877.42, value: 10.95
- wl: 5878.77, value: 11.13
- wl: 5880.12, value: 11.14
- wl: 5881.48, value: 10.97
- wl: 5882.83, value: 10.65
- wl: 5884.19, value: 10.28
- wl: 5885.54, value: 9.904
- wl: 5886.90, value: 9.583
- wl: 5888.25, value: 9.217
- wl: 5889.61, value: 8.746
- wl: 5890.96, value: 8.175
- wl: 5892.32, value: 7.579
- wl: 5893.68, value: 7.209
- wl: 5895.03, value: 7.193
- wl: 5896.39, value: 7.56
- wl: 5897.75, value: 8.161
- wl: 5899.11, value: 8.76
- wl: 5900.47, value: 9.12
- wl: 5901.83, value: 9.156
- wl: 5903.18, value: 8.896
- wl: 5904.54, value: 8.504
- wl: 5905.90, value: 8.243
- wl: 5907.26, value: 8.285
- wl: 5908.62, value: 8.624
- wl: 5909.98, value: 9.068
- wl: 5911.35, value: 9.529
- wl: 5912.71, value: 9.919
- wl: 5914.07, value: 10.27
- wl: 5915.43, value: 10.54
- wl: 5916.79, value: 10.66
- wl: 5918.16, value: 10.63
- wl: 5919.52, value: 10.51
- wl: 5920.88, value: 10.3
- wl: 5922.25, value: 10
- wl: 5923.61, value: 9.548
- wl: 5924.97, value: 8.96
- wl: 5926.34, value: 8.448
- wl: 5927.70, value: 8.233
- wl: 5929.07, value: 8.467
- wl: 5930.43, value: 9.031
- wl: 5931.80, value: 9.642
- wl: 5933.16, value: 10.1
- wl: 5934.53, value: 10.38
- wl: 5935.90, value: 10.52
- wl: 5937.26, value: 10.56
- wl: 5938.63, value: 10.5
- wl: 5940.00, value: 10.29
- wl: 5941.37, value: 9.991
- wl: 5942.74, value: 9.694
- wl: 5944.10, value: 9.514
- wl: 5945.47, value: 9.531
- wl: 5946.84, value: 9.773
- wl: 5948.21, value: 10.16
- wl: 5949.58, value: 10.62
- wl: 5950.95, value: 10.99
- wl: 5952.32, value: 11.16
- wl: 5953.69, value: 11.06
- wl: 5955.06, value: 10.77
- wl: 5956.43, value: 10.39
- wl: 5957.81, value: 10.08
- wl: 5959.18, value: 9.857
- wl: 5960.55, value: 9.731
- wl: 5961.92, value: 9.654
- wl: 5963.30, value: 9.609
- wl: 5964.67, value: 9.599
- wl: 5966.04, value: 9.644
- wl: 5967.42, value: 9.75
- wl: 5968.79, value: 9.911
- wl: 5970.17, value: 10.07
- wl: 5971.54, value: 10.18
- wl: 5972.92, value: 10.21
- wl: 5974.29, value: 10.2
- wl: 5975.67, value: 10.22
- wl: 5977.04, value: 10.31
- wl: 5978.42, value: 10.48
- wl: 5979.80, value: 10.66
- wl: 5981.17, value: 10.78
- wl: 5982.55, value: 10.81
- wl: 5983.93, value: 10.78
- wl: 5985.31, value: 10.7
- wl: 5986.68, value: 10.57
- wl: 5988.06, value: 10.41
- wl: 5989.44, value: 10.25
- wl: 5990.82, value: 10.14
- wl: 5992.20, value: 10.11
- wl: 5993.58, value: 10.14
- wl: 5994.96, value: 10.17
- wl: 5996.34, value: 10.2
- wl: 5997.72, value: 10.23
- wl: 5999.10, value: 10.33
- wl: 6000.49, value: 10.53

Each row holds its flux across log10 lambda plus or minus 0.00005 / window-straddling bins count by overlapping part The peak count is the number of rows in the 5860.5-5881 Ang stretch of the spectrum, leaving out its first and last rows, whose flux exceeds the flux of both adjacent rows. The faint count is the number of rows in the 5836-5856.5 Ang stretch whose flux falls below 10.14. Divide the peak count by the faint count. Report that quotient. 0.111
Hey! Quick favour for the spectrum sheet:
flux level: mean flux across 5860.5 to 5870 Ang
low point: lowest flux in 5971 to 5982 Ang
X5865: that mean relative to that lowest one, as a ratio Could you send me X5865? 0.98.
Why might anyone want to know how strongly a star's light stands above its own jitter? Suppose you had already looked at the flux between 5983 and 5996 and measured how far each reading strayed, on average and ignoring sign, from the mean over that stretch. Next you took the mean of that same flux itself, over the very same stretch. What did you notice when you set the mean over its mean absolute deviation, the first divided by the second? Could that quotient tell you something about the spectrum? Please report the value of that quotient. 46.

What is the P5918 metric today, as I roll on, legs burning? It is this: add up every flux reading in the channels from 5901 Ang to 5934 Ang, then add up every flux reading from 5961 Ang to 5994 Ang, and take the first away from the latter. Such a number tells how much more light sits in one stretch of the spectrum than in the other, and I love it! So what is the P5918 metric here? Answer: 20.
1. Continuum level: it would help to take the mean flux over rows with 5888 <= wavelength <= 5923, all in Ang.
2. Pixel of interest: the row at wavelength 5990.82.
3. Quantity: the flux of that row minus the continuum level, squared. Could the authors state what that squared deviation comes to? 1.2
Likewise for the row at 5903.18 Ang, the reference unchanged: 0.0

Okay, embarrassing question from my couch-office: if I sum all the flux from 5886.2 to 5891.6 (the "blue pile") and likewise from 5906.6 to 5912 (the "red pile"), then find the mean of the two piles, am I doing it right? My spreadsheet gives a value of 35.6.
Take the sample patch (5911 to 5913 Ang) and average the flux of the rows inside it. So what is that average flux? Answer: 9.72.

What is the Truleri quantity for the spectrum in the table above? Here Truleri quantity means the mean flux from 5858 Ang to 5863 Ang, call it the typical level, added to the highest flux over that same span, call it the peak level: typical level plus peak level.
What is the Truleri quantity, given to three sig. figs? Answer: 20.3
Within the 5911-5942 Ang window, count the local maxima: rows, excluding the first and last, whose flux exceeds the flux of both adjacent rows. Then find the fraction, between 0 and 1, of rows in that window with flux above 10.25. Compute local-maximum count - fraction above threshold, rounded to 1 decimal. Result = 1.5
